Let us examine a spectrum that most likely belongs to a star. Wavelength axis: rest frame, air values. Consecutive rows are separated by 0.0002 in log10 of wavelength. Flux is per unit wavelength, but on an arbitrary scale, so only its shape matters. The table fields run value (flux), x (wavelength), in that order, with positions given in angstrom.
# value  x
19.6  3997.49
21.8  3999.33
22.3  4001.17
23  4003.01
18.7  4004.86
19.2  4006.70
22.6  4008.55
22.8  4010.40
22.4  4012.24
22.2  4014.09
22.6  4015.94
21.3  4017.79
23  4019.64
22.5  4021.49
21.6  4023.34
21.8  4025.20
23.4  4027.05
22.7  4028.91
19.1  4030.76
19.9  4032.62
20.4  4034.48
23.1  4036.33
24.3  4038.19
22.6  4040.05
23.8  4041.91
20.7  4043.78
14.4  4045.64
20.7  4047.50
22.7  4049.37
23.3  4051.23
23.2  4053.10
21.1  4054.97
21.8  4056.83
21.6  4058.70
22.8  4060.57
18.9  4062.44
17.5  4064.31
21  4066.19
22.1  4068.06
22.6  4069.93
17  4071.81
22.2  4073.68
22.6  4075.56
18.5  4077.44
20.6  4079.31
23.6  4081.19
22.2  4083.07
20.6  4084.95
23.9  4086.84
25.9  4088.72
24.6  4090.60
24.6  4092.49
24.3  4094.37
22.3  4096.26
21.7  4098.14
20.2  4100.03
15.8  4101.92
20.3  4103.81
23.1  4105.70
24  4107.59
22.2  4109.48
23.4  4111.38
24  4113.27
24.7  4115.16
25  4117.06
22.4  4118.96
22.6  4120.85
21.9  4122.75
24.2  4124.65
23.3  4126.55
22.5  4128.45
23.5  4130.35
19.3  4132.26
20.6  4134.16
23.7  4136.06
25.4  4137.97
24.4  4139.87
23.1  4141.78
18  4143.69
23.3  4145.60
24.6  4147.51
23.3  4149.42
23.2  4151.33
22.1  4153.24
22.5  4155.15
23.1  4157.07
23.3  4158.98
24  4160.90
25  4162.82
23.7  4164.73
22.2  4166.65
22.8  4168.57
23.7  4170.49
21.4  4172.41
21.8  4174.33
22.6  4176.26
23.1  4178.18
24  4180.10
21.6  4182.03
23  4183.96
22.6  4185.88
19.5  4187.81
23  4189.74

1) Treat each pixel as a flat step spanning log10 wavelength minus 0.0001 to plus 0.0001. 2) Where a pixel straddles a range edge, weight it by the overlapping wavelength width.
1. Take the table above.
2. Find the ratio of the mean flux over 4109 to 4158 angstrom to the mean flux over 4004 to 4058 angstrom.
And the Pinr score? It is 1.059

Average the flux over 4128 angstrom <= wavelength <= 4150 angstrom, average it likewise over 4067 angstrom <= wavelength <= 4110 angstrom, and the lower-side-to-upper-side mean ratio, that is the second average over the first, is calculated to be 0.97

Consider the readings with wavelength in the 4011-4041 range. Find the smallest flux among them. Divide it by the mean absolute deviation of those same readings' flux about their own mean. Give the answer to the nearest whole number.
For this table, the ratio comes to 19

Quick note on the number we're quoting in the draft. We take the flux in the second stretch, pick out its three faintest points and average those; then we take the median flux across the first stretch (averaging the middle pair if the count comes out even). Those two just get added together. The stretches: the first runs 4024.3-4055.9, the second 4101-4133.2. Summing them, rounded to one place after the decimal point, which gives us 41.1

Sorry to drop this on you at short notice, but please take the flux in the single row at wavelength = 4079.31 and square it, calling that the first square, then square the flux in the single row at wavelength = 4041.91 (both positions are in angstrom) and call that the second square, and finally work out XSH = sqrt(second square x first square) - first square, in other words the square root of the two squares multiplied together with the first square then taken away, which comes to 66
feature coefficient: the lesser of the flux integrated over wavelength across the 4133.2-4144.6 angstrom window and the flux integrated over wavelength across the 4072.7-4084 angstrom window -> 244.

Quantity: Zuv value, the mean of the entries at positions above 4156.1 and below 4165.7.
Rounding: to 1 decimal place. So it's 23.8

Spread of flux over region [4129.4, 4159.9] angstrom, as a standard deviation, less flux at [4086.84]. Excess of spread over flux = -22.0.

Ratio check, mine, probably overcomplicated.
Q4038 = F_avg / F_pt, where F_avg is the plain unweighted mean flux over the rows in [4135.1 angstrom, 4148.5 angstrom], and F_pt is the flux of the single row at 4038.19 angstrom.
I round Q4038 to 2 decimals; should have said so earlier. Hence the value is 0.96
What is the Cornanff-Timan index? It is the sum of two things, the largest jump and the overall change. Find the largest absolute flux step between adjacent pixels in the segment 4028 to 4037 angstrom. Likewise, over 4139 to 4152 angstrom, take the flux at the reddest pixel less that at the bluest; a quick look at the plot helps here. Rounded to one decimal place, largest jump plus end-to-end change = 2.4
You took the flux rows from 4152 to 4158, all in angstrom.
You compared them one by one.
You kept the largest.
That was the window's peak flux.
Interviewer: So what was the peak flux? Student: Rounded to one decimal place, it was 23.1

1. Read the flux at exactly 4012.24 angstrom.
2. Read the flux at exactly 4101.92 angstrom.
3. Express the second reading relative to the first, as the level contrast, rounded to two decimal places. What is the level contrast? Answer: 0.71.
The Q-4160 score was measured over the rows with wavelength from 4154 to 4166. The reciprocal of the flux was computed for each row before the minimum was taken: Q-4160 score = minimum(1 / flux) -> 0.0400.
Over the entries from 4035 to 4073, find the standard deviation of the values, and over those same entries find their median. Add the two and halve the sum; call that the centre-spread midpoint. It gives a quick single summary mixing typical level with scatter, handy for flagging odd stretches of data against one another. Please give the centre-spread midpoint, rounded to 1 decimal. 12.2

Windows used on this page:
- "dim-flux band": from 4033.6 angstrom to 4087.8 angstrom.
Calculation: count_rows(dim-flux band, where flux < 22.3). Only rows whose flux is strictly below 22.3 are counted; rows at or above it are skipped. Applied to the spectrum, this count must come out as 17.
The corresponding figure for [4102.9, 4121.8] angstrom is 2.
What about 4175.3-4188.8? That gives 2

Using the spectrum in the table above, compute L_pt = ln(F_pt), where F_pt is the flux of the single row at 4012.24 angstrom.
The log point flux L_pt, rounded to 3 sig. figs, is 3.11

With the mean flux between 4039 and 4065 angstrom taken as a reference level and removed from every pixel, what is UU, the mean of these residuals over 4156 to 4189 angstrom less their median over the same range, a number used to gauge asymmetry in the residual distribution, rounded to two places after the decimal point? -0.21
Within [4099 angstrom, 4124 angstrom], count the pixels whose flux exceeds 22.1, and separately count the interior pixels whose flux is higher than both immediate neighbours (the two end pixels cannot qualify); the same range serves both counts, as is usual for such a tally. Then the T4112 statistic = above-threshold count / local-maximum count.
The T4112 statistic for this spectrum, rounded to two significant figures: 3.0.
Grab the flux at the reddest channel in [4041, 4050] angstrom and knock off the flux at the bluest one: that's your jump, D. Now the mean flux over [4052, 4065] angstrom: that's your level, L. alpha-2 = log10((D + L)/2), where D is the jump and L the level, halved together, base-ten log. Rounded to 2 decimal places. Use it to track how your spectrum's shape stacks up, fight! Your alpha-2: 1.00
